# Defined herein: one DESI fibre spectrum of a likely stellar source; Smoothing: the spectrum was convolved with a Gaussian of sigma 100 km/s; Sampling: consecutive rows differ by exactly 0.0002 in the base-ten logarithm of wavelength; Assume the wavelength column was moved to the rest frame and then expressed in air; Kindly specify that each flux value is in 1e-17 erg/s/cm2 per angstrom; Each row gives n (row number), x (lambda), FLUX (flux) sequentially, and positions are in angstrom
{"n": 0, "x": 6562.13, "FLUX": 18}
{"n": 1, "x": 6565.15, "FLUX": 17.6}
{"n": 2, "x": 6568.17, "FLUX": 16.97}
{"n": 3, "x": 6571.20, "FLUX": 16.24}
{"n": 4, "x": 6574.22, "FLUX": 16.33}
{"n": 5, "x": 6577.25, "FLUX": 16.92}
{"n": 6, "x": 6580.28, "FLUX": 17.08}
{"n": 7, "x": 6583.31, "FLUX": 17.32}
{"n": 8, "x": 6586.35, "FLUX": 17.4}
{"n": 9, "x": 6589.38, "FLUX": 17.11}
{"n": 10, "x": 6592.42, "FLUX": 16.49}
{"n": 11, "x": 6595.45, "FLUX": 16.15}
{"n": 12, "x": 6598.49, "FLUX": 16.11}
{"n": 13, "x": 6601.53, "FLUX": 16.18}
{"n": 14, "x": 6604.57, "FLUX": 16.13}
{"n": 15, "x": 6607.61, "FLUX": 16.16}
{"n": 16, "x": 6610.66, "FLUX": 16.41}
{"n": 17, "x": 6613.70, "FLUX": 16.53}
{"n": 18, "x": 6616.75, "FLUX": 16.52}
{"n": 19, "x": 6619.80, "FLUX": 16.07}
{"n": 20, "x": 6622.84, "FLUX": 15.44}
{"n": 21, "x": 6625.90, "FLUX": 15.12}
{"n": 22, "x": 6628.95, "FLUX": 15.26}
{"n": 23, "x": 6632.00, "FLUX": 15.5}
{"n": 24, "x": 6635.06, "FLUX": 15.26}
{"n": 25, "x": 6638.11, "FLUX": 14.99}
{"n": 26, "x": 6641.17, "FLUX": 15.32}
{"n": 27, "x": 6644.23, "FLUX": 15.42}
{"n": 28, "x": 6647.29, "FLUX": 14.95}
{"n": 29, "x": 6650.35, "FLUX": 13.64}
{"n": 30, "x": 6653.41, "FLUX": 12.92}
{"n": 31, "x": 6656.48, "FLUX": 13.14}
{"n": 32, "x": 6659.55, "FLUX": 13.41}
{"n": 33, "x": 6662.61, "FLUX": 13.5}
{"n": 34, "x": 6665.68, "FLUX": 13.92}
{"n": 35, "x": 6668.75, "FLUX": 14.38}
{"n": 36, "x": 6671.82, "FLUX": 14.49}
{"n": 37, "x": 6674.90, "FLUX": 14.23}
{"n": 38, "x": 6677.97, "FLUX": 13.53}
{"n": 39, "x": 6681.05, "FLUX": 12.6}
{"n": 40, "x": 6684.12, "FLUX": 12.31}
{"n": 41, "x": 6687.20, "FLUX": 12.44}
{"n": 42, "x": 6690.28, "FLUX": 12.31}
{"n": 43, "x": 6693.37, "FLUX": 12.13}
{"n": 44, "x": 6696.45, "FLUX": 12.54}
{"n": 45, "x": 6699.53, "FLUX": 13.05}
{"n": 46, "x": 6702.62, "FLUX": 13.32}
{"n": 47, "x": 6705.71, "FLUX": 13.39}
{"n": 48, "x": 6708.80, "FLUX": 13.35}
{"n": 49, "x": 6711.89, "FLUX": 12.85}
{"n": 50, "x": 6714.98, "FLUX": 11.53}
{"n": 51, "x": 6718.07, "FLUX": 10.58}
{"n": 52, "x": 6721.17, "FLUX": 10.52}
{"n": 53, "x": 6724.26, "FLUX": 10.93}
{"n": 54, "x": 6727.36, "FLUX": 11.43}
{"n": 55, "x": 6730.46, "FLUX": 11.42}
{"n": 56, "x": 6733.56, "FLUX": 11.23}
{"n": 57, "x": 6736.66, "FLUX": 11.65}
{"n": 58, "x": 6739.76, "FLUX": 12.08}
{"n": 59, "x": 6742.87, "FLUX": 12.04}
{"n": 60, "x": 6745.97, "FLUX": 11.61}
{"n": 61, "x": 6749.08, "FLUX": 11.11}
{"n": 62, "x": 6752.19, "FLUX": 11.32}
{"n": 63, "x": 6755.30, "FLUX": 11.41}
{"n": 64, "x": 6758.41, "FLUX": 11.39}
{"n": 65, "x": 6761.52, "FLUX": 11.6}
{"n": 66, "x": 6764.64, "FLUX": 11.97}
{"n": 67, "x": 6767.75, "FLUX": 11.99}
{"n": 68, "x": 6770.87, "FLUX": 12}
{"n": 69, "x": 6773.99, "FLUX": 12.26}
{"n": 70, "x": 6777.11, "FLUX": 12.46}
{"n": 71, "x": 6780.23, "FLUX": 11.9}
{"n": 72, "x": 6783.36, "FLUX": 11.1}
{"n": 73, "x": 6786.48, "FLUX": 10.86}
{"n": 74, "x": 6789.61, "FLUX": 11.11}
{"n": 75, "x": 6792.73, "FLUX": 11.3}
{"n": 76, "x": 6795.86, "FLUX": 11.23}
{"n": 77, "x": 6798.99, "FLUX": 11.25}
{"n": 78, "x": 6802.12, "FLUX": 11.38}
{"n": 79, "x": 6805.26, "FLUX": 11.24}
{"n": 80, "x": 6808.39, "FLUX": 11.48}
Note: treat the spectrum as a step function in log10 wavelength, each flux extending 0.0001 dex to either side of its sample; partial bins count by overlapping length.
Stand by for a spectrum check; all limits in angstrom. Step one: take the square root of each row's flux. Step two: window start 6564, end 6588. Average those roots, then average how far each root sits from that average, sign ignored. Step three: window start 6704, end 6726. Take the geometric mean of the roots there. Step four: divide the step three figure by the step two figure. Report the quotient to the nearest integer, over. 77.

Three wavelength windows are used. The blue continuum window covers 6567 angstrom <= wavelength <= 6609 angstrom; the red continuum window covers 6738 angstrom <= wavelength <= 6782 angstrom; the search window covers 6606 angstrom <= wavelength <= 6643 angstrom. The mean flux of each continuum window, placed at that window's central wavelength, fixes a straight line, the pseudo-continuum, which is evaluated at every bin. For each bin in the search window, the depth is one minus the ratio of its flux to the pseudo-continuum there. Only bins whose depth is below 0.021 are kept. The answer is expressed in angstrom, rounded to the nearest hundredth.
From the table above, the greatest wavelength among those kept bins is 6641.17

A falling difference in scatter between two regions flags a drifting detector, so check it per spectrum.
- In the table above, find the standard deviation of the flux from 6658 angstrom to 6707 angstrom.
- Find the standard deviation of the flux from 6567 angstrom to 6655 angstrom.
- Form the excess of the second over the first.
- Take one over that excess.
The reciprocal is 4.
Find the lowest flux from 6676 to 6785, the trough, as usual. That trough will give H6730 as 10.52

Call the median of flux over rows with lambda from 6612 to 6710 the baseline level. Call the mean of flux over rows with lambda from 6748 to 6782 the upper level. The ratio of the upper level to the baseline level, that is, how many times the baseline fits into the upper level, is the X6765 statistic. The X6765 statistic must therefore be 0.85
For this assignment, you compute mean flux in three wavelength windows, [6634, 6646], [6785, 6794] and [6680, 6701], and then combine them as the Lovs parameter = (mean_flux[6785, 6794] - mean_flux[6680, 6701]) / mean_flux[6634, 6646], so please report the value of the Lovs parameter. -0.091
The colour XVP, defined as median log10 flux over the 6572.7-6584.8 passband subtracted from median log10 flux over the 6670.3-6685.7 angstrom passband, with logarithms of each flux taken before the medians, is -0.10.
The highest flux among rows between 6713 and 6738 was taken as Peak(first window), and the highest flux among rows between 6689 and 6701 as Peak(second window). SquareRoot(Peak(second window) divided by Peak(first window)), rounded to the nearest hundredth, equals 1.06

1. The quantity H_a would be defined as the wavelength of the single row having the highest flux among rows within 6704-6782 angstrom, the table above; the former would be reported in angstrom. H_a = 6705.71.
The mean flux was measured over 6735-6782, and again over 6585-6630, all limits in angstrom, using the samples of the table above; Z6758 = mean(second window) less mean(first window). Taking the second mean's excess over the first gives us 4.4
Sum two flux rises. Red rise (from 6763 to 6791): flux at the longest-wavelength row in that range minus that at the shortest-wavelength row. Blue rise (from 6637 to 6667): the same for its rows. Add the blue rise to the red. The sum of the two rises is -1.9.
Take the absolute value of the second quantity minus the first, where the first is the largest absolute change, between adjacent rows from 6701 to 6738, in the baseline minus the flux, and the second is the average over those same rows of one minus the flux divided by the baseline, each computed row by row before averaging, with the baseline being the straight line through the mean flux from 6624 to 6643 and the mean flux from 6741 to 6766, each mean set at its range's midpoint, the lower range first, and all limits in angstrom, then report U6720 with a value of 1.16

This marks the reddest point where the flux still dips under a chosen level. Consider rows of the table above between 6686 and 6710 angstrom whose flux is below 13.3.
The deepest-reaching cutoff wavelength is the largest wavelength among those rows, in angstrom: 6699.53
